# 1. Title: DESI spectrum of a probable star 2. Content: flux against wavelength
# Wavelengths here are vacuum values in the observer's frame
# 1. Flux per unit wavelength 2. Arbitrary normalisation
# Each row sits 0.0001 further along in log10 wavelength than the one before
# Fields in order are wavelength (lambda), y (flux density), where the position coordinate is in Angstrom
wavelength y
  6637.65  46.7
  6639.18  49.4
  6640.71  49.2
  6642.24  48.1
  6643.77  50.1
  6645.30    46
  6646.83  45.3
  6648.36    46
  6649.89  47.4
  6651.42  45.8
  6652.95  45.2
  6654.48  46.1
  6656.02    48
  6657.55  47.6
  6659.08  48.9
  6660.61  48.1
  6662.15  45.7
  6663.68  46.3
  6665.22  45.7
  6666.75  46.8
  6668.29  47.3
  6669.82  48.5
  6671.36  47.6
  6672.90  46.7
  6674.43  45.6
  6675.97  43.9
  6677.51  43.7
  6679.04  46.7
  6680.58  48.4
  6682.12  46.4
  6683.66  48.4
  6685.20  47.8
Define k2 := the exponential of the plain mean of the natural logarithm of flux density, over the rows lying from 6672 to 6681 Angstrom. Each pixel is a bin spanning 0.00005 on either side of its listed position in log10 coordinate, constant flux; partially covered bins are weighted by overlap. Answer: 45.8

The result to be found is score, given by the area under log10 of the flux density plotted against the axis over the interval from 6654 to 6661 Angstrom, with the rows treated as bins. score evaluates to 11.8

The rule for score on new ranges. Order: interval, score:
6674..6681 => 11.6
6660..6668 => 13.3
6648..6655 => 11.7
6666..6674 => 13.4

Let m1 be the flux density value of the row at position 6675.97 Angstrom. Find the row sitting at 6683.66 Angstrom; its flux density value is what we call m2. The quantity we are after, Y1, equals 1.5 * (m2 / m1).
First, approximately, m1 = 43.9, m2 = 48.4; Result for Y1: 1.65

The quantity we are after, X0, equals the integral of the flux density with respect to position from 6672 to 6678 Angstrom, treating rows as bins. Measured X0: 270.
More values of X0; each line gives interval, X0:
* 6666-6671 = 238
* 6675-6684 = 415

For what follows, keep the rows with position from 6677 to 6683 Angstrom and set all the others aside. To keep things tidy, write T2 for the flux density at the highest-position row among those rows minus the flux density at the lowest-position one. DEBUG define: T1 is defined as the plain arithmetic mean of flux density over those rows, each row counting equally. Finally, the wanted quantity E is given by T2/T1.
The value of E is 0.058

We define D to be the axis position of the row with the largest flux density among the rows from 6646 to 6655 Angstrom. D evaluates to 6649.89 Angstrom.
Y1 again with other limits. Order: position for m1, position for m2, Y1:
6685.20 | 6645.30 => 1.44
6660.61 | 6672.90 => 1.46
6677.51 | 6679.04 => 1.60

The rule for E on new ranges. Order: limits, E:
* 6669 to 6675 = -0.062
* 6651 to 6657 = 0.048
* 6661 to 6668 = 0.024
